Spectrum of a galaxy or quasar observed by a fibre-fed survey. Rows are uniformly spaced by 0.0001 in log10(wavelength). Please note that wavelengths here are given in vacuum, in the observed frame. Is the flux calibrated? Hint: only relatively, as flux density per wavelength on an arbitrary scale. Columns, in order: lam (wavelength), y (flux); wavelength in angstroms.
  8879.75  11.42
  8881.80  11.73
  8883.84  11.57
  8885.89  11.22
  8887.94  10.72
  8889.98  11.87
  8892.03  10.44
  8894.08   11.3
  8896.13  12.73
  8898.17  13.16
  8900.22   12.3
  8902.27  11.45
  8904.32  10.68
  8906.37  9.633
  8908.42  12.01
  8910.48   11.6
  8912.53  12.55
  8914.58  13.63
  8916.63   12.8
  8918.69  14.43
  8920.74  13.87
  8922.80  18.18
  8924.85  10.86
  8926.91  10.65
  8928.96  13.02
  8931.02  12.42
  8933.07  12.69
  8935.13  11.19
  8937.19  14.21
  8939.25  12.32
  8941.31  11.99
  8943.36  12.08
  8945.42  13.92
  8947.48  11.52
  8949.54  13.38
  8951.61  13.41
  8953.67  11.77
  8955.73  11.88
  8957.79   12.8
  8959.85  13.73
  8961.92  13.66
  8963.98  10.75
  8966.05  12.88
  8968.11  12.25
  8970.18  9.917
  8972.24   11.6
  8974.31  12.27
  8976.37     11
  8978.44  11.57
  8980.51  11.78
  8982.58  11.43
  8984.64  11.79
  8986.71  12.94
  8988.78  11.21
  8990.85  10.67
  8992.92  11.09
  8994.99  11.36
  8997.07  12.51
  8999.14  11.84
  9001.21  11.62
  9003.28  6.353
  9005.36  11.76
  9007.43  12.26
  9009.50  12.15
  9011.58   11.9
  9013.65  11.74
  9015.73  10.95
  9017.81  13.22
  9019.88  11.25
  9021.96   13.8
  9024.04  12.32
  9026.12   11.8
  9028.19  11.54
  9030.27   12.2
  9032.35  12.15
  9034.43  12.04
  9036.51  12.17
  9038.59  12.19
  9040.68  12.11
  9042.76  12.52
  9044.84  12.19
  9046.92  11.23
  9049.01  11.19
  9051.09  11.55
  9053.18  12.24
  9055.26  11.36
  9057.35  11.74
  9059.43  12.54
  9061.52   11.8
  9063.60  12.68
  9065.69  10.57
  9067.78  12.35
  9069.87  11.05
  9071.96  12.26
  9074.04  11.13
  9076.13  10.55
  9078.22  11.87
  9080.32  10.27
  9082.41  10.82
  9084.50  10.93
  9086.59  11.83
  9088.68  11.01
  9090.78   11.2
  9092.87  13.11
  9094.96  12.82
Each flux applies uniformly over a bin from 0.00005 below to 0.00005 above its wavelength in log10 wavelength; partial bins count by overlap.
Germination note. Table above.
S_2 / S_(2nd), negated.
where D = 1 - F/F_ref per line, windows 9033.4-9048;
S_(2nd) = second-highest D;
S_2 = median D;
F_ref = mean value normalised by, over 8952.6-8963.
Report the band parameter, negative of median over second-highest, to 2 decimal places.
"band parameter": -0.82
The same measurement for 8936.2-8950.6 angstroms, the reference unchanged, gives -0.58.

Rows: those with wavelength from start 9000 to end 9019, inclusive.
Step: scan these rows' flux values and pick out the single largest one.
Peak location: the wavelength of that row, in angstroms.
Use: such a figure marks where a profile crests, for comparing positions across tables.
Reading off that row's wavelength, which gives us 9017.81 angstroms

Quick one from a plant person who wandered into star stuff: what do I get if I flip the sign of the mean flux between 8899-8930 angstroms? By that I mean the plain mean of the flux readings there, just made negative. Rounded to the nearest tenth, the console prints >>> -12.5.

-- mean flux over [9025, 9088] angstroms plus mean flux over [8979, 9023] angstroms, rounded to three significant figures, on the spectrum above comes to 23.3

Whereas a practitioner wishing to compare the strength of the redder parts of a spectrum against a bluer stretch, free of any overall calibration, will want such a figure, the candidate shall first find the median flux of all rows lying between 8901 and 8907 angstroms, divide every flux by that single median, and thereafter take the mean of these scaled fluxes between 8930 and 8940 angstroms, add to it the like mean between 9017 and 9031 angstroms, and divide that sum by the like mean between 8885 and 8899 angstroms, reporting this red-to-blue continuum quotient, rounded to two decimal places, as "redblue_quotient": 2.14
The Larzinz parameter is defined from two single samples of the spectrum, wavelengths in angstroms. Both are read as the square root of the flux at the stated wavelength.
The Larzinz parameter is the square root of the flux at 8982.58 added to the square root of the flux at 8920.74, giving 7.11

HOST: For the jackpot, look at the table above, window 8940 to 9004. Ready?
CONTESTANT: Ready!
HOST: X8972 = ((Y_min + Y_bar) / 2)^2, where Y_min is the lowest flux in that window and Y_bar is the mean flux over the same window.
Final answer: 83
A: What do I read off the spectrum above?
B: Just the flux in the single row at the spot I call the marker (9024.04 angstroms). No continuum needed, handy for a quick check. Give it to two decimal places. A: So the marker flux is 12.32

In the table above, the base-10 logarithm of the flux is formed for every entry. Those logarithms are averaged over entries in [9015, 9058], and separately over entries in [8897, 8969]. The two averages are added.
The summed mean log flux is 2.17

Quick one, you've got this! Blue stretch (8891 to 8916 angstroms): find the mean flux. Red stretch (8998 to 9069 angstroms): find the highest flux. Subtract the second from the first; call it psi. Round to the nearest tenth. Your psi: -2.0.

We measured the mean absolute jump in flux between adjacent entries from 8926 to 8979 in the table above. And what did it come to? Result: 1.3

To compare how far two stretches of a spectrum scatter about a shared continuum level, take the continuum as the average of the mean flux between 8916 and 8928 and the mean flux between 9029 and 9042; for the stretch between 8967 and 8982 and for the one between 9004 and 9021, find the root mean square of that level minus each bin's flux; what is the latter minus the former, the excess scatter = -0.42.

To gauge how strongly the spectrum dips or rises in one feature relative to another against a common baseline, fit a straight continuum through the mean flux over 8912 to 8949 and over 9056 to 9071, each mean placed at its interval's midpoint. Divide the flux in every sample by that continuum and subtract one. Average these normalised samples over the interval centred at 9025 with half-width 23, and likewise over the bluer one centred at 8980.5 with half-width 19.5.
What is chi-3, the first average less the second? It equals 0.04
